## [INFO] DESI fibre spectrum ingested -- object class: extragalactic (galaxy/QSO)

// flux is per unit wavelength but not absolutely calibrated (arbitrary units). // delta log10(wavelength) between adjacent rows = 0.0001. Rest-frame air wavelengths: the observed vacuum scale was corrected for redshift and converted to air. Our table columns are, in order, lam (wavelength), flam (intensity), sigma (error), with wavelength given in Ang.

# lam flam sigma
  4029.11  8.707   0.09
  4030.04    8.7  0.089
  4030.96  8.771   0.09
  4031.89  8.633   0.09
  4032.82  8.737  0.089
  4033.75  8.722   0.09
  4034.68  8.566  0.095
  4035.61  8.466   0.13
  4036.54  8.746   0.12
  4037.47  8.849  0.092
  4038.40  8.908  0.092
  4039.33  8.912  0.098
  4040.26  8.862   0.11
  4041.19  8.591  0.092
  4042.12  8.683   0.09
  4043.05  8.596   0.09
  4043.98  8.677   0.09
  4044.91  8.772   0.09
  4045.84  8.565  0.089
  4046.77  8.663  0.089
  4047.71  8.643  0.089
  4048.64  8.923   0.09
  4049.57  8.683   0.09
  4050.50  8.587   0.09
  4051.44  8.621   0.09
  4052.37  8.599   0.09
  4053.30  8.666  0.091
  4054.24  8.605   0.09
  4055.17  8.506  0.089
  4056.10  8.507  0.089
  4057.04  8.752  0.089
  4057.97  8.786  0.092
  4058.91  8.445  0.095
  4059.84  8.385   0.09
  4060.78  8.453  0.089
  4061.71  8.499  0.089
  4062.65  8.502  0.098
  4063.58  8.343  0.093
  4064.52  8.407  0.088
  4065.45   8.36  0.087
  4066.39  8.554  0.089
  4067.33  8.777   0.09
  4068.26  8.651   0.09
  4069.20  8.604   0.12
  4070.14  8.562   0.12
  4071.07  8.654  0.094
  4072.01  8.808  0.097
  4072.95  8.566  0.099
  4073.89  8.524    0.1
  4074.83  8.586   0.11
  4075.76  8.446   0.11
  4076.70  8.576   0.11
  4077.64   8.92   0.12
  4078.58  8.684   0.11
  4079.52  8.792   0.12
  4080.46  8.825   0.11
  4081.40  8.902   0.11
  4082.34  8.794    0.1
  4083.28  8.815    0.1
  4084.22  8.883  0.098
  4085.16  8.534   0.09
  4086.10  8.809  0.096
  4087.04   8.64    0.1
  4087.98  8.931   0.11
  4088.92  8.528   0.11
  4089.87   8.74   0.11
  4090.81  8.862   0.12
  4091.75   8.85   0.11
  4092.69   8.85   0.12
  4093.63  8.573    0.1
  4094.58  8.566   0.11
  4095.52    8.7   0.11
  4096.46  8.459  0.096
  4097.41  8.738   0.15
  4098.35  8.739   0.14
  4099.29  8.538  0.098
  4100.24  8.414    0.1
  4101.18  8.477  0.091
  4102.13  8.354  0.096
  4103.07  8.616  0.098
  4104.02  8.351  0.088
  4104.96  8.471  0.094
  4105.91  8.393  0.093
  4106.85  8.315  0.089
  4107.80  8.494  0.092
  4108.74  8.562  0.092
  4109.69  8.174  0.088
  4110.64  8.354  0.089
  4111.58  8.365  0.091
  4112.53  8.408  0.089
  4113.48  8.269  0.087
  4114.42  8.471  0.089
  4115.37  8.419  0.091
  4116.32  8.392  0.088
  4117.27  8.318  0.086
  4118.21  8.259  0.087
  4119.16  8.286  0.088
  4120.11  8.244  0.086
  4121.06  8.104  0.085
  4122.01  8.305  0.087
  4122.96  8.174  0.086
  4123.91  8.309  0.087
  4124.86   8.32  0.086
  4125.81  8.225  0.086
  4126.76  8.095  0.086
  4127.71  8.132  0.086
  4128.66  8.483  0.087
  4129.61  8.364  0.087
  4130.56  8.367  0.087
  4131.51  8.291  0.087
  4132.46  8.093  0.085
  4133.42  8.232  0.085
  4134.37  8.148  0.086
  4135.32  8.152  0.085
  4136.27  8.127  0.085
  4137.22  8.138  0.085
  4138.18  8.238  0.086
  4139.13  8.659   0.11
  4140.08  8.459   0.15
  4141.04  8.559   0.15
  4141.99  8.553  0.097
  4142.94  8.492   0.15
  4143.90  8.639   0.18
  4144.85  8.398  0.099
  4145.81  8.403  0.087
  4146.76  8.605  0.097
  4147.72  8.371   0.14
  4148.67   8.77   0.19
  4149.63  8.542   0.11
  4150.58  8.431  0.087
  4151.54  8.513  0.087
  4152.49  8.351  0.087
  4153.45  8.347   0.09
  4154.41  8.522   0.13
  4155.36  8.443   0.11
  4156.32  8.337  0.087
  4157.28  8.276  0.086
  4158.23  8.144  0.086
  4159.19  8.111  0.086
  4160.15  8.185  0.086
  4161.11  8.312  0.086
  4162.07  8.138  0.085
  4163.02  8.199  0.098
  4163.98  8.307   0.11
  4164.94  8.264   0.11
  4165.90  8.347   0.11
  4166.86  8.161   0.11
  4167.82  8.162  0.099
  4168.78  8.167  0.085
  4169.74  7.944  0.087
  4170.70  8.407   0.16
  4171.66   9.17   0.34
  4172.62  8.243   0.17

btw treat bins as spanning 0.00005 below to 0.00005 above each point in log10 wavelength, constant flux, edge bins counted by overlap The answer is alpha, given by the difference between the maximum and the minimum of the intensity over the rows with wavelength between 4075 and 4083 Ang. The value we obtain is 0.47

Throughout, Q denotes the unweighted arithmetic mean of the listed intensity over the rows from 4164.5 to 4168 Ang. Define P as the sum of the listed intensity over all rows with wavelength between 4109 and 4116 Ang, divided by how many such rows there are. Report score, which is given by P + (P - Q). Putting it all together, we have 8.47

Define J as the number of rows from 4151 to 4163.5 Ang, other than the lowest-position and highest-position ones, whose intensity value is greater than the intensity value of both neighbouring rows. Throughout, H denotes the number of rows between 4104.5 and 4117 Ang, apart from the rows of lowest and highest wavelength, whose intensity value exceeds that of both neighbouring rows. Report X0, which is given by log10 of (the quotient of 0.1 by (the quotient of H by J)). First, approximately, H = 3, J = 2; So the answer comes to -1.18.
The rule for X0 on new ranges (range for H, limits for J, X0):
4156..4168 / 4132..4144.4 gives -0.88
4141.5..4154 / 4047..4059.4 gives -1.00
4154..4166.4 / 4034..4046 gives -0.82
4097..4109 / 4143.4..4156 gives -1.00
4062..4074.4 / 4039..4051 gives -0.88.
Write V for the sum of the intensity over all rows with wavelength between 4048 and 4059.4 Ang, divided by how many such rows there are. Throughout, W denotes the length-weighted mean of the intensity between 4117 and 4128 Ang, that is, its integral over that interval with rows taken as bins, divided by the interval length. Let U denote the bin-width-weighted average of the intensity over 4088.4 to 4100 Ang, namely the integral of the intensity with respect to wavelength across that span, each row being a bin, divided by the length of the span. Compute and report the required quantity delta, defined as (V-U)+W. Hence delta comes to 8.20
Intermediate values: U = 8.67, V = 8.6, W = 8.23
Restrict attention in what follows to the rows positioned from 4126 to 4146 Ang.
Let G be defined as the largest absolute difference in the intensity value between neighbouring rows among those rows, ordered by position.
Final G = 0.421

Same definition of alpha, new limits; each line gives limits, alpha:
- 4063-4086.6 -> 0.58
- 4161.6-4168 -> 0.21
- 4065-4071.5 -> 0.42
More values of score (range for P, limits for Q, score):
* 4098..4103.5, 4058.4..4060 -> 8.63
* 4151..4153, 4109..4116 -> 8.51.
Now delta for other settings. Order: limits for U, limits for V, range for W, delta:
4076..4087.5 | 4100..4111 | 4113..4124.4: 7.95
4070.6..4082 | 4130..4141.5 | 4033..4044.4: 8.31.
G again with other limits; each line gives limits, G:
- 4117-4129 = 0.351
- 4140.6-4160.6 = 0.399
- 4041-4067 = 0.341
